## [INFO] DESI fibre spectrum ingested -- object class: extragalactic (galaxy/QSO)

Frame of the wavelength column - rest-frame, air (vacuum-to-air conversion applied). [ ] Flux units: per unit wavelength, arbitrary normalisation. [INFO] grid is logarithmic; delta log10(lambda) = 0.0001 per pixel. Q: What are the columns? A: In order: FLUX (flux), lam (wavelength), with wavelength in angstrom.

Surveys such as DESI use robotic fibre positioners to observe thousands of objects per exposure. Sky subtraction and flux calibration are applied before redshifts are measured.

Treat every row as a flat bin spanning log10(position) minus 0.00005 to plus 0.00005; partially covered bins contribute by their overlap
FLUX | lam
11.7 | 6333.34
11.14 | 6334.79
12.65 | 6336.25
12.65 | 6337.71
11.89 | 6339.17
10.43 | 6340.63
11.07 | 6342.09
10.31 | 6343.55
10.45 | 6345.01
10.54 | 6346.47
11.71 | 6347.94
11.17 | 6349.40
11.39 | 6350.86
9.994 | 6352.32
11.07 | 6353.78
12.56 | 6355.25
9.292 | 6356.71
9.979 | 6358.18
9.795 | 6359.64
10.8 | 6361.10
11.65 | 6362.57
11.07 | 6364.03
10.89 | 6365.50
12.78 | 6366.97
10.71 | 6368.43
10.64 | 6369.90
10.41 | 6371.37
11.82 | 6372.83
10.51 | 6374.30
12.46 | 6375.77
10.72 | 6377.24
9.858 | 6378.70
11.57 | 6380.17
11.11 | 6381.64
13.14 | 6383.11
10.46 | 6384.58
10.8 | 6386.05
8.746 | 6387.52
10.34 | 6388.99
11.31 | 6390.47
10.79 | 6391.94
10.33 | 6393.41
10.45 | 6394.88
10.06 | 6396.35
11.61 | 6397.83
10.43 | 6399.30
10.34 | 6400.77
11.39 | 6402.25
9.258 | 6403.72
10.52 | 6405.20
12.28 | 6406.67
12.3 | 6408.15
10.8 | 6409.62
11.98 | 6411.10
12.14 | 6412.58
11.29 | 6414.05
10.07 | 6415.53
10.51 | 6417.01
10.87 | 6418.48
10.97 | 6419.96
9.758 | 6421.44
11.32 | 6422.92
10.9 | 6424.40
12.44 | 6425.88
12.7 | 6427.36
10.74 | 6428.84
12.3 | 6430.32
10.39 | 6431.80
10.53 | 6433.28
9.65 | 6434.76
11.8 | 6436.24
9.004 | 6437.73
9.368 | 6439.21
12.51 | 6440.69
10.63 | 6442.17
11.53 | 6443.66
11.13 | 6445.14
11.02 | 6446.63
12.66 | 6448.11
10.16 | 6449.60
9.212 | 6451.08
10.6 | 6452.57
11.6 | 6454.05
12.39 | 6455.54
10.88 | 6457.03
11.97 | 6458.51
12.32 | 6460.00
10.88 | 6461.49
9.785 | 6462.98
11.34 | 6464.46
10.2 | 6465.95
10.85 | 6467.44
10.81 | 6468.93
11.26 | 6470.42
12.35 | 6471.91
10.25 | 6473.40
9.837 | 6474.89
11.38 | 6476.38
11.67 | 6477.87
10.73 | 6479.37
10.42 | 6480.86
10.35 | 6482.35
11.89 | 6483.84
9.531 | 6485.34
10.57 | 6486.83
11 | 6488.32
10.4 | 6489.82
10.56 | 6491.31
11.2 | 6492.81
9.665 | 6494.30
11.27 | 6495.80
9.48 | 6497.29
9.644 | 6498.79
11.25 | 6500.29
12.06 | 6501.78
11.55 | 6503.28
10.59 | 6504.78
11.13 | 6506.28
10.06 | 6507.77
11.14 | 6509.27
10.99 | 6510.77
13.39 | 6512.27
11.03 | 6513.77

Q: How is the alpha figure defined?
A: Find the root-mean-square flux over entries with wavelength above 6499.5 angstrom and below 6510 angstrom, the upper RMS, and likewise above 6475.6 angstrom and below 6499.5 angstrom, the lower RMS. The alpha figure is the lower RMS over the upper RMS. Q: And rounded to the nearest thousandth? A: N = 0.956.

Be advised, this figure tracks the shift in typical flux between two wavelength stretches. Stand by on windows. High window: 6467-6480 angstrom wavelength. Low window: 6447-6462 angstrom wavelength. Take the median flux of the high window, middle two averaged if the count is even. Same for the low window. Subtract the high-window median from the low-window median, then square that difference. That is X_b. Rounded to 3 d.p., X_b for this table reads 0.152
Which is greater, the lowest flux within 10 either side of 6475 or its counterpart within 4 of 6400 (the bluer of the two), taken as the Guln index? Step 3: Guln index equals 9.8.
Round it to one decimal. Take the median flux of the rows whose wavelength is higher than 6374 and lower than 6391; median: 10.8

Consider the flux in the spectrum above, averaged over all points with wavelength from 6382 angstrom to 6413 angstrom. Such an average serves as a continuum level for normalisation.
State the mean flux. 10.9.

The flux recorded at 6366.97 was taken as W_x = 12.78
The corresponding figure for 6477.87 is 11.67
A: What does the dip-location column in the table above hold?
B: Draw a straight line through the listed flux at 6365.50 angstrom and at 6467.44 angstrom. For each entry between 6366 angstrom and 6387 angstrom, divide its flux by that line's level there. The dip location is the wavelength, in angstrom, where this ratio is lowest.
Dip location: 6378.70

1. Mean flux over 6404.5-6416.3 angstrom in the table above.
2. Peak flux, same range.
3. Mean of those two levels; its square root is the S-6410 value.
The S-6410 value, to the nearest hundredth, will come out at 3.44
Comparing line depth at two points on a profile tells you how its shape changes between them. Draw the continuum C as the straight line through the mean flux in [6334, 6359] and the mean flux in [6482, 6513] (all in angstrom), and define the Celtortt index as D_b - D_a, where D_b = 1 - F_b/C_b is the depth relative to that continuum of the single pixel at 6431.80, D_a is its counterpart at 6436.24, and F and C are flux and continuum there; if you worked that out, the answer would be 0.13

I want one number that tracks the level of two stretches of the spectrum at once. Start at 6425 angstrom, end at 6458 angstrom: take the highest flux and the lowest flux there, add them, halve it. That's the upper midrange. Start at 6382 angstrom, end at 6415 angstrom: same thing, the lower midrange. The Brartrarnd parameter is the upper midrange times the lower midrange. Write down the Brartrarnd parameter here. 119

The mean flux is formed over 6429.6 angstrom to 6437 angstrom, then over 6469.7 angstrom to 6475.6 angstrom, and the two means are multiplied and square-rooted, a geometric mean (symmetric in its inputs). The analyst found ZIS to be 10.9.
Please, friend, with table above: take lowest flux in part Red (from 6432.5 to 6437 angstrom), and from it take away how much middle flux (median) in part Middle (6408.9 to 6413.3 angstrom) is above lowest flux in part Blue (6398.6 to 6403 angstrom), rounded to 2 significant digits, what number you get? 8.0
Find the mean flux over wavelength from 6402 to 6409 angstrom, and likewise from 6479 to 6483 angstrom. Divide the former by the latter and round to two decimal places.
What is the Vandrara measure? 1.06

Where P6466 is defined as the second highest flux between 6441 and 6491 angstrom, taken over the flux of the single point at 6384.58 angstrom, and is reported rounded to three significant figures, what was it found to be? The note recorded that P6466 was 1.18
